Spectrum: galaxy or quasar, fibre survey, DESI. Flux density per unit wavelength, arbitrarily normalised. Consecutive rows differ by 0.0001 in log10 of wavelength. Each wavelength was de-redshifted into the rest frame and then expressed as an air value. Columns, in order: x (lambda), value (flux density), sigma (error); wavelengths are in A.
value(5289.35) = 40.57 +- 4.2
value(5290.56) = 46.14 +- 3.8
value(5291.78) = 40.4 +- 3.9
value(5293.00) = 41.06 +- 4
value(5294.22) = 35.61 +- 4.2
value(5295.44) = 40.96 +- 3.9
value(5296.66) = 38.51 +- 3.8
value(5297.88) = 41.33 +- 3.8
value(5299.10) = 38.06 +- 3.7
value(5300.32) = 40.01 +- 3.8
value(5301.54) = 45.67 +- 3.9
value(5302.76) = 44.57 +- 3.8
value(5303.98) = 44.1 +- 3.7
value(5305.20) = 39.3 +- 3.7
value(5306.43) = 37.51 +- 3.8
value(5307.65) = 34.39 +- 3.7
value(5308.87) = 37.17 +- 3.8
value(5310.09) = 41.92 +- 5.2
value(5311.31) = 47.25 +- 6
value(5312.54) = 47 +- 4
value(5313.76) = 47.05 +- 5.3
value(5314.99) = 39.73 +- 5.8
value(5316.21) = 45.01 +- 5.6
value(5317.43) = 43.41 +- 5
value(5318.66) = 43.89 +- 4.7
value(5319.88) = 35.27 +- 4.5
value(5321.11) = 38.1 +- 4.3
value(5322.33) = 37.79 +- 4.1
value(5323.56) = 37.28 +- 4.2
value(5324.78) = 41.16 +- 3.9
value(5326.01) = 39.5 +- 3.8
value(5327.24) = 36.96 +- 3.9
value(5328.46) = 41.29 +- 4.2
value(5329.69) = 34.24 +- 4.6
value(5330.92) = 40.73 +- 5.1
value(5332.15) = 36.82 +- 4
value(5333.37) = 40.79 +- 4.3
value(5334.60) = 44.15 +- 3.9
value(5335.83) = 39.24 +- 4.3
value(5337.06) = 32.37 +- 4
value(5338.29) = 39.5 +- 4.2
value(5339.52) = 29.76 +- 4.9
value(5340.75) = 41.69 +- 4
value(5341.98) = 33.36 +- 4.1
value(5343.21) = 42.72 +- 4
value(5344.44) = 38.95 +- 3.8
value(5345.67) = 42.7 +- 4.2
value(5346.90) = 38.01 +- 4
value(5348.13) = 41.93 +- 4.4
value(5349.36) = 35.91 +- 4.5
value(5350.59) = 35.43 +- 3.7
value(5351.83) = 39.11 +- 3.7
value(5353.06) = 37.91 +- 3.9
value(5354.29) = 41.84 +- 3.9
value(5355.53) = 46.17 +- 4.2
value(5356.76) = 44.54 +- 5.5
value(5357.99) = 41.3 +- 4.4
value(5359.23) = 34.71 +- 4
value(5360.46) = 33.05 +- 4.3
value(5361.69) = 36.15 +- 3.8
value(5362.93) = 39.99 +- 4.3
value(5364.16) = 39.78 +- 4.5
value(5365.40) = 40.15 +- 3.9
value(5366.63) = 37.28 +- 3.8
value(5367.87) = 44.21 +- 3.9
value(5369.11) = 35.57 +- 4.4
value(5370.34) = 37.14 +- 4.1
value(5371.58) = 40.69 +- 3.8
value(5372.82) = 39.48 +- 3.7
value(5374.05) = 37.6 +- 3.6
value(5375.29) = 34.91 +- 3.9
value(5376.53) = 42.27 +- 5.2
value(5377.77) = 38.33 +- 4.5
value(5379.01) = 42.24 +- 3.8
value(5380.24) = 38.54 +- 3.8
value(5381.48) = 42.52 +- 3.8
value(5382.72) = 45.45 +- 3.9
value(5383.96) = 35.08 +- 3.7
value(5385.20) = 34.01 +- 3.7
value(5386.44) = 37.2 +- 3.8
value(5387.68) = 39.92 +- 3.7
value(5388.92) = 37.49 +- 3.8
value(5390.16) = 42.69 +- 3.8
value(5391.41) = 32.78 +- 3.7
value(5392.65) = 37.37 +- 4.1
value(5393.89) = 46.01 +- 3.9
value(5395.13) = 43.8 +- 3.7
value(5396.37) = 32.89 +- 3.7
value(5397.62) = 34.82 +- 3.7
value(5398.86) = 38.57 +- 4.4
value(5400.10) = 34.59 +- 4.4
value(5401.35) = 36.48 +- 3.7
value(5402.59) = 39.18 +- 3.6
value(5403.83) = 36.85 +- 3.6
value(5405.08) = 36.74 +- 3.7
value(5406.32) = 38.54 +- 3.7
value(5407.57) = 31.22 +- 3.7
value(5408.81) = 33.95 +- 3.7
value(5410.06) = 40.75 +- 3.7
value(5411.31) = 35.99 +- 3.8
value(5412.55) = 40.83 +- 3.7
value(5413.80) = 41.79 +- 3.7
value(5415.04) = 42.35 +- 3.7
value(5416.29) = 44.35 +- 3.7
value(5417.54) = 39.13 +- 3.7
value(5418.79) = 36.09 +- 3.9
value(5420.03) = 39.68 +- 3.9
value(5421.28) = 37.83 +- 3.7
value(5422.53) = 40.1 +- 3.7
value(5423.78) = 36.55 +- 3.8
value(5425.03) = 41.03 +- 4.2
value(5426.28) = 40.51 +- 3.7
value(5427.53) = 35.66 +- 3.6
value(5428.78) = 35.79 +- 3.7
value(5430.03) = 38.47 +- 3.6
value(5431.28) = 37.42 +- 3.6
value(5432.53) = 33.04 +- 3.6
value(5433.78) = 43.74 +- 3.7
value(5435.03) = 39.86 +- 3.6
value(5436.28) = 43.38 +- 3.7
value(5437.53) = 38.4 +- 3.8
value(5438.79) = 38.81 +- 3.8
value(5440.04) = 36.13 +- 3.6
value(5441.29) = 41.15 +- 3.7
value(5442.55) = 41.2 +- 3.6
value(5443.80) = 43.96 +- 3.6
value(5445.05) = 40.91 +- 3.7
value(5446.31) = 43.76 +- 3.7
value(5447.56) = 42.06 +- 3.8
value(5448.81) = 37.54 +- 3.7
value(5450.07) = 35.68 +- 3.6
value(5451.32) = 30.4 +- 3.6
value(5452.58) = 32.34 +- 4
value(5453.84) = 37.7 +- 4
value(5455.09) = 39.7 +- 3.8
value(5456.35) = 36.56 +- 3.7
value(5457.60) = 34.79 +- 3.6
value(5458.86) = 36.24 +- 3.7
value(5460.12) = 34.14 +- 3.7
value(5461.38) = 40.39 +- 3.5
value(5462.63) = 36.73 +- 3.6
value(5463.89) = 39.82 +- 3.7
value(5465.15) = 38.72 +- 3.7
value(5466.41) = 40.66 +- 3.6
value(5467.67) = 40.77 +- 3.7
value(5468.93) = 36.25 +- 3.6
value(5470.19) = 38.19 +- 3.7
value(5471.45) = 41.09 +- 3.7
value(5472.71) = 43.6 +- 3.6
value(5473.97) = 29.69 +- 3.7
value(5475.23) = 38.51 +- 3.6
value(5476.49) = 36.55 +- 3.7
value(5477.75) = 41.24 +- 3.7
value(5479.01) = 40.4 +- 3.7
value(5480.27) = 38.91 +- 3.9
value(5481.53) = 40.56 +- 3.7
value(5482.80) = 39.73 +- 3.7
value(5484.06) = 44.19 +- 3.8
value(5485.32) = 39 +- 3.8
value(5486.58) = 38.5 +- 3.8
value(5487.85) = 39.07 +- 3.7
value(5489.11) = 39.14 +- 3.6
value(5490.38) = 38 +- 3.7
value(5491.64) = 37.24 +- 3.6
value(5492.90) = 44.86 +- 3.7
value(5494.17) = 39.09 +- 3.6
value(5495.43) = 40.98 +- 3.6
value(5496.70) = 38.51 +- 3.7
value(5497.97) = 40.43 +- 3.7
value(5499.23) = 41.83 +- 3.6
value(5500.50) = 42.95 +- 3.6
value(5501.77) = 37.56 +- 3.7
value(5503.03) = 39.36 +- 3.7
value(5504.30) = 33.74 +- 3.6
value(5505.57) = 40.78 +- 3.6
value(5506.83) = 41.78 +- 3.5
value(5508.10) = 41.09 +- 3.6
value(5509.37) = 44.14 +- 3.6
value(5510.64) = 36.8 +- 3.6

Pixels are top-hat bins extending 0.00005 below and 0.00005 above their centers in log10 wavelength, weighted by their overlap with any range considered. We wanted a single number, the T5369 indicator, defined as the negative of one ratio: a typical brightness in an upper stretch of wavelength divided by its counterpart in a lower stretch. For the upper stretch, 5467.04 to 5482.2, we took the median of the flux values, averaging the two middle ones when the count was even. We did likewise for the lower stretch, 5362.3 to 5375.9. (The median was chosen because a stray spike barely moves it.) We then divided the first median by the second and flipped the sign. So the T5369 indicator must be -1.00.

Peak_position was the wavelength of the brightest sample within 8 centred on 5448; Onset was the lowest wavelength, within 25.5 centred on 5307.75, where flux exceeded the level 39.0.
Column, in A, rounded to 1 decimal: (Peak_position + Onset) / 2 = 5370.9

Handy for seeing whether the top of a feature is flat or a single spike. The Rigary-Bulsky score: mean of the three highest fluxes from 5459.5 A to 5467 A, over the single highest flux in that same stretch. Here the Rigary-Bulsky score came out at 0.991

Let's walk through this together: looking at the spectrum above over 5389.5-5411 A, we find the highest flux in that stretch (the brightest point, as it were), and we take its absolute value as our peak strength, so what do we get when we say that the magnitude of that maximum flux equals 46.0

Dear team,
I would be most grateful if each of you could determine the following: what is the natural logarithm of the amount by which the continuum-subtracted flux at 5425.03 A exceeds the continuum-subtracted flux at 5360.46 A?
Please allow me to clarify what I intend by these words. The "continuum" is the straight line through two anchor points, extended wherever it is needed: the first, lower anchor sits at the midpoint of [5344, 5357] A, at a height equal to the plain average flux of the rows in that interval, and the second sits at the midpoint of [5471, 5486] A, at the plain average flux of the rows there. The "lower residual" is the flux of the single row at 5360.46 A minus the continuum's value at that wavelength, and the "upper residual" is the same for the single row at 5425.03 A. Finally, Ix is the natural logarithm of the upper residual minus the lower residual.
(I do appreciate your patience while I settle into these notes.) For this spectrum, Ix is 2.1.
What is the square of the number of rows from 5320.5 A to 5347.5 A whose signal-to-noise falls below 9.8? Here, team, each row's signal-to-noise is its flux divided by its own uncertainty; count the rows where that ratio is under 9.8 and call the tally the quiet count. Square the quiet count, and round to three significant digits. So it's 196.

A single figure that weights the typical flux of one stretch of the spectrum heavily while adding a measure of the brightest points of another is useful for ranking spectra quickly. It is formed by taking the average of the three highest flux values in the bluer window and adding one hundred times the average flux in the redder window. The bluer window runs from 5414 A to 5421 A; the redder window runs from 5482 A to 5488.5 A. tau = 4052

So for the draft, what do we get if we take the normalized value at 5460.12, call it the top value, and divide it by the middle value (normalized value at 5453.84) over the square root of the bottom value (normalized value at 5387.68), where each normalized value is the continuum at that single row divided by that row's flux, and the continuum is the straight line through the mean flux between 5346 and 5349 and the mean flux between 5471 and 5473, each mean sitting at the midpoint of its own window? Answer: 1.12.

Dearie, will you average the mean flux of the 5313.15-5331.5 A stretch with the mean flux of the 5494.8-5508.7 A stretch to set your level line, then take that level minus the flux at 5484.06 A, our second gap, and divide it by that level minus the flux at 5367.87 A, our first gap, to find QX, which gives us 1.0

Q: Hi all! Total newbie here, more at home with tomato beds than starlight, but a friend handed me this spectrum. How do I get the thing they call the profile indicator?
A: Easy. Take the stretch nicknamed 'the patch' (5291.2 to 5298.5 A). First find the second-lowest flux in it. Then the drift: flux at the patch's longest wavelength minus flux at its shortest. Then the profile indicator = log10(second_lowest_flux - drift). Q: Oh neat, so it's 1.57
